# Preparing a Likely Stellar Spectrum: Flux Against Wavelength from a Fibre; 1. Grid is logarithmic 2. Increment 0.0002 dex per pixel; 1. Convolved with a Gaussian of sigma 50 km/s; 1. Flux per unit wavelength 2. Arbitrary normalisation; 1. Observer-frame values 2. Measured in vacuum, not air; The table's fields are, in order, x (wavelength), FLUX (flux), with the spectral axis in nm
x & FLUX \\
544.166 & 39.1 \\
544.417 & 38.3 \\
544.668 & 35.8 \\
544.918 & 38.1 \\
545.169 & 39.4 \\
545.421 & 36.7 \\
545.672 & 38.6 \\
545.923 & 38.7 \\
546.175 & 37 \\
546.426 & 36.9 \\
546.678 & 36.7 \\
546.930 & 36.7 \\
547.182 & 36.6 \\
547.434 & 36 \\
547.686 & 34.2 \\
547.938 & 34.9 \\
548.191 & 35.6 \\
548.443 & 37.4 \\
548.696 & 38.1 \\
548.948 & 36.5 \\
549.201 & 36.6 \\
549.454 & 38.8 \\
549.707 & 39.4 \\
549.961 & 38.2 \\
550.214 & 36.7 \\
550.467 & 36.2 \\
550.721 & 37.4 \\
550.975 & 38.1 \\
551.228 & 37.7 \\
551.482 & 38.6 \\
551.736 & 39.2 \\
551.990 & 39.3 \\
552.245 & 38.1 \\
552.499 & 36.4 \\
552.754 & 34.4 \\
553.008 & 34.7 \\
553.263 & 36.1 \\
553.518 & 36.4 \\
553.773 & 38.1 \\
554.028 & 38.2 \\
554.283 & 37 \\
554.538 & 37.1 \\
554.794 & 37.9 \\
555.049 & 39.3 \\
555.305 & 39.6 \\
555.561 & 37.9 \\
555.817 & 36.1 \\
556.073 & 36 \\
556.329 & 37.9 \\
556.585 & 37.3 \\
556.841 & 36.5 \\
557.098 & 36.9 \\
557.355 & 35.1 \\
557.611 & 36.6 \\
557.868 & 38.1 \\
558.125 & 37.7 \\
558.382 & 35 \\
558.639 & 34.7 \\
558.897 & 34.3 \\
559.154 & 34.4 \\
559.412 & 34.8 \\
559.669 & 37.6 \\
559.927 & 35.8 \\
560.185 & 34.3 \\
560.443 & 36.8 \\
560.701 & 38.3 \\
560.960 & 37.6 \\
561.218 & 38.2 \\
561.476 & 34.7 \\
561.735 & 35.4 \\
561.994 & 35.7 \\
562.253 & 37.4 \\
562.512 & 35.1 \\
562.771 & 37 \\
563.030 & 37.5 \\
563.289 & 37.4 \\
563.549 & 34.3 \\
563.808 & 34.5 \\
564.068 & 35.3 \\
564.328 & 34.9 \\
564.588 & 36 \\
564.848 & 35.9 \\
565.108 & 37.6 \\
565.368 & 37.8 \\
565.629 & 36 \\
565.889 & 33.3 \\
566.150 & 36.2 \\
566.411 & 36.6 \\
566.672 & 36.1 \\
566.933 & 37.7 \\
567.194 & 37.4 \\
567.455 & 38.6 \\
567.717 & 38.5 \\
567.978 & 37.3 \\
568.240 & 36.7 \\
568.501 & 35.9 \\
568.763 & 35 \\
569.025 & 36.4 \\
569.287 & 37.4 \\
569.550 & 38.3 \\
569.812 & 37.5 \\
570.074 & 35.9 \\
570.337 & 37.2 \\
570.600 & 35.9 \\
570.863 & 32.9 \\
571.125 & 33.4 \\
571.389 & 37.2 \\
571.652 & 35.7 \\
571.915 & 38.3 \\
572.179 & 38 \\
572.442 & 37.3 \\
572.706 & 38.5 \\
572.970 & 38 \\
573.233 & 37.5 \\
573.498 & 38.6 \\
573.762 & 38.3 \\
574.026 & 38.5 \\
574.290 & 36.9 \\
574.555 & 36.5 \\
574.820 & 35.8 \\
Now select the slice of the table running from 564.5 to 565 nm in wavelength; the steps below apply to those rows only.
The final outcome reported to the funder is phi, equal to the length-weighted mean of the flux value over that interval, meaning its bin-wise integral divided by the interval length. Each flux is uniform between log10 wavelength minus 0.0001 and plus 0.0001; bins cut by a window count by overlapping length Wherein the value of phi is 36.0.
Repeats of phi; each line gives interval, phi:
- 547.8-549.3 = 36.5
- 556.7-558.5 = 36.6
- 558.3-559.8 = 35.1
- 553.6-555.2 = 37.9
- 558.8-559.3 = 34.4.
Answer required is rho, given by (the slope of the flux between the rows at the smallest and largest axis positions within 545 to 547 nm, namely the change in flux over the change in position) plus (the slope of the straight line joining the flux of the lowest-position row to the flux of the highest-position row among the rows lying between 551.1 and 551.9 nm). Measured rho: 1.4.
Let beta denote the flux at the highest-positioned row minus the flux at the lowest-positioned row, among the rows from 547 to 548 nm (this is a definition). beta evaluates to -1.7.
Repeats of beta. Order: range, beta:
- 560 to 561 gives 3.3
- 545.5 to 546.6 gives -1.7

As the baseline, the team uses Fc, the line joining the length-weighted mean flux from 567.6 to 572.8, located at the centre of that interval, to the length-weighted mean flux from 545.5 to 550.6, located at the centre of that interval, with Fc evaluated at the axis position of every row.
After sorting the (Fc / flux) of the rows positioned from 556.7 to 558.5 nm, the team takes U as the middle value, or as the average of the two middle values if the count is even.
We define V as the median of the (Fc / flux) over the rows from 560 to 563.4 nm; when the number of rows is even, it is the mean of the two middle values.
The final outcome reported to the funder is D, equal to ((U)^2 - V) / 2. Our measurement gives 0.010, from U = 1.01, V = 0.99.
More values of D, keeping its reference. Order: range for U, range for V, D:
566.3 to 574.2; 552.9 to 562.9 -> -0.018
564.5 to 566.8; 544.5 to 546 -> 0.034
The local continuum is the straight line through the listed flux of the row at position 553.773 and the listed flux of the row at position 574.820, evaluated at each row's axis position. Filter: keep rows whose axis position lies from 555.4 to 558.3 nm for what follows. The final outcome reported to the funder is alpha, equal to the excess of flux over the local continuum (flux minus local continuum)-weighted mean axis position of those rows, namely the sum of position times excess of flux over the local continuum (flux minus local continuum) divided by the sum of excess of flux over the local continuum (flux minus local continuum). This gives 556.68 nm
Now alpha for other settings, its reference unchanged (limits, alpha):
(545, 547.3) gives 546.47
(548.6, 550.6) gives 549.65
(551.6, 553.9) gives 553.14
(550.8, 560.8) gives 556.75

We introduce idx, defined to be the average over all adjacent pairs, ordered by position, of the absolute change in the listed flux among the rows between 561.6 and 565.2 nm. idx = 1.09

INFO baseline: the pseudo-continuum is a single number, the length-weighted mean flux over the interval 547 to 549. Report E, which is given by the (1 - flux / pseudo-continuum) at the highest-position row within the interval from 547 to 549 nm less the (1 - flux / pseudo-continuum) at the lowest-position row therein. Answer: 0.003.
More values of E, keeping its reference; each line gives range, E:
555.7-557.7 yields -0.014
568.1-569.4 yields -0.019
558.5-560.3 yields 0.011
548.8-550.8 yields -0.025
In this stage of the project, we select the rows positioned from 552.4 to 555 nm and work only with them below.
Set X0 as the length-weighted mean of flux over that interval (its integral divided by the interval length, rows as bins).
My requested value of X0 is 36.7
